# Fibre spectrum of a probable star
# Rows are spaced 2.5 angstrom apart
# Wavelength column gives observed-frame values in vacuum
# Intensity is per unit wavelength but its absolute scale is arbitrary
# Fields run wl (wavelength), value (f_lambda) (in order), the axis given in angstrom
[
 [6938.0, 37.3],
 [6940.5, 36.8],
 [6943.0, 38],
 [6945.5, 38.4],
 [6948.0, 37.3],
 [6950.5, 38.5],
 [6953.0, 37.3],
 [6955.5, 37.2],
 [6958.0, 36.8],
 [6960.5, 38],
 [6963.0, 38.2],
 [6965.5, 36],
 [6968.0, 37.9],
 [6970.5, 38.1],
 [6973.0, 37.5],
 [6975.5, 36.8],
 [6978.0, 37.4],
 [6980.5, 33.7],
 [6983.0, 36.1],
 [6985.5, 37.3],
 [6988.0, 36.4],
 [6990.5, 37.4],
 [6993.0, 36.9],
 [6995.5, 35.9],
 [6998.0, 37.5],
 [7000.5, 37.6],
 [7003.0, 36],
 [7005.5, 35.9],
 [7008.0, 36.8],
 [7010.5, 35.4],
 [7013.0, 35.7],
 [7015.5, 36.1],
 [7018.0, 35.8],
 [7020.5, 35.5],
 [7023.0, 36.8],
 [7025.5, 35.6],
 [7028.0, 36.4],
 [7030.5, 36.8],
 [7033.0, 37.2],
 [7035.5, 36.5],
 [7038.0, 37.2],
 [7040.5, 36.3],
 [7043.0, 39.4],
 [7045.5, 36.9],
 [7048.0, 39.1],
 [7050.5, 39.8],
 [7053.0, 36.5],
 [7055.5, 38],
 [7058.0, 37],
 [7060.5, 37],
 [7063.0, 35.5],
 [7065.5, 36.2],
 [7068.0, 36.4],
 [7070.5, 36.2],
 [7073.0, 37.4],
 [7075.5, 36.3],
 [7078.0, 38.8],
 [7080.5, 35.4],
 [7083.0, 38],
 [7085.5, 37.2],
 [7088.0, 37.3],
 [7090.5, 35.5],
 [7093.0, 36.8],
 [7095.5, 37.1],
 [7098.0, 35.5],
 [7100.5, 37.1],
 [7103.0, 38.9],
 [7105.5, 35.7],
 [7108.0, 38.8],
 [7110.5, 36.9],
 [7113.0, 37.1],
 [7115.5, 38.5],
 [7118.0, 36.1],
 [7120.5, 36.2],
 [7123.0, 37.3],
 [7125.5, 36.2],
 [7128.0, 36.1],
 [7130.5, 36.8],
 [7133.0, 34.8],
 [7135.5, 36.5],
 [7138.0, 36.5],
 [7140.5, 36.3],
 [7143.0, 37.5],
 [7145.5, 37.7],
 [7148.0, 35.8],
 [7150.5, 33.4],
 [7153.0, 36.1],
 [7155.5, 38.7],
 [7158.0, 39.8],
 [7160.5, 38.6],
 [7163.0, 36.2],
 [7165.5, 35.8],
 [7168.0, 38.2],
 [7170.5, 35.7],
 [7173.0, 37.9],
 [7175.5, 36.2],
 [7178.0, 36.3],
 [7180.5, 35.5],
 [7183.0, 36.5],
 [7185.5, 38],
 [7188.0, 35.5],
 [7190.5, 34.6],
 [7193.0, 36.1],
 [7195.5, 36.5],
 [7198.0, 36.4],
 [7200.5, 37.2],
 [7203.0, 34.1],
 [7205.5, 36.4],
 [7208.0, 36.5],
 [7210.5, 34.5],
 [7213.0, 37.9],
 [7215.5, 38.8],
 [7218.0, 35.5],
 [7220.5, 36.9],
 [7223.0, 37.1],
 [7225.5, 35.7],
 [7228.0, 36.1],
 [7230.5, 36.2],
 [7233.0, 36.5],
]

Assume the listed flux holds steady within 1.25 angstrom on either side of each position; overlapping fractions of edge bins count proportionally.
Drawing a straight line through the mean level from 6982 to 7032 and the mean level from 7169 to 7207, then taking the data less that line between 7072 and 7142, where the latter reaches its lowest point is 7133.0 angstrom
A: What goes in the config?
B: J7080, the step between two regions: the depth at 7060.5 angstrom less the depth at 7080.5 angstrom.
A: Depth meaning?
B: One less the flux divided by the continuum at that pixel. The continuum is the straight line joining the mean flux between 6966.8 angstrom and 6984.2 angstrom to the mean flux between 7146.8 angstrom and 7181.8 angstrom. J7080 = -0.043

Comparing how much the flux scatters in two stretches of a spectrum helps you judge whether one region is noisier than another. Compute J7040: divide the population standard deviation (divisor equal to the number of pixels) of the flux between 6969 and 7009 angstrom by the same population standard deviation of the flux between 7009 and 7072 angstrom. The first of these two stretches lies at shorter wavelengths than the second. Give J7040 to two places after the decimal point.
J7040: 0.88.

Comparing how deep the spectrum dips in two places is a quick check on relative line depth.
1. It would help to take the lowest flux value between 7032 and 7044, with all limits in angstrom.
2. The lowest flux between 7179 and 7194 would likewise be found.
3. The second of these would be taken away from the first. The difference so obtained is 1.7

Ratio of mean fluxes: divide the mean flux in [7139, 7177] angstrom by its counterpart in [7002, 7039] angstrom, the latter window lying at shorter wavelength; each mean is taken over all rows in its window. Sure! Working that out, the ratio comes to 1.02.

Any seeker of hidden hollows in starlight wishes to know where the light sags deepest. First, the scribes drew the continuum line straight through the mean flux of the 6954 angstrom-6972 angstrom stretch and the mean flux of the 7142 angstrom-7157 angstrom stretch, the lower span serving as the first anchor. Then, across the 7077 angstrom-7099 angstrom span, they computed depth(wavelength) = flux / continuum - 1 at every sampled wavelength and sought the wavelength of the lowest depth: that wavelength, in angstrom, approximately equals 7080.5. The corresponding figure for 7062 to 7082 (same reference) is 7080.5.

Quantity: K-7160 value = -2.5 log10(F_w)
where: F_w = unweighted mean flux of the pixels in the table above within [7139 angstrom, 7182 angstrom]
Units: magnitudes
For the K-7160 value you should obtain -3.915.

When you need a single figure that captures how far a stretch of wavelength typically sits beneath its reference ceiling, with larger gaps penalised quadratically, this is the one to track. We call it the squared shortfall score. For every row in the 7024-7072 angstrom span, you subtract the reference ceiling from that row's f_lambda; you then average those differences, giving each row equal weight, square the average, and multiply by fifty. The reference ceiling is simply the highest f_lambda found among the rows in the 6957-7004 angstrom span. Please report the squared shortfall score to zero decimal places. 66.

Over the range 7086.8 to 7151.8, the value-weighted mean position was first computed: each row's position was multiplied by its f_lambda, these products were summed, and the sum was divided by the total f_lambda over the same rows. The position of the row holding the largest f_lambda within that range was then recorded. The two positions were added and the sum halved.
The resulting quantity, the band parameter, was 7111.0 angstrom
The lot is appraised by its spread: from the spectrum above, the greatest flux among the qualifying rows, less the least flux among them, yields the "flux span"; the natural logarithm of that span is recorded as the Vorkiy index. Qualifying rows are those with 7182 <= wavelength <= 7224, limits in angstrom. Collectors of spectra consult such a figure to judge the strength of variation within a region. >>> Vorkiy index 1.55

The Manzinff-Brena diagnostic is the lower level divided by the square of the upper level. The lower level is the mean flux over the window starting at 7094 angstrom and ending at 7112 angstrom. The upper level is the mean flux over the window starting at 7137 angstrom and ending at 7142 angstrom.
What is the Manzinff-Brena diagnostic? 0.0280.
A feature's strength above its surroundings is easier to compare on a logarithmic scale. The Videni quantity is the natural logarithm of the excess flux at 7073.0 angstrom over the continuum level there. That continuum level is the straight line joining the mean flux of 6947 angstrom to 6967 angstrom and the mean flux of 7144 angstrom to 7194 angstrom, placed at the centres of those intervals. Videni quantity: -0.9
